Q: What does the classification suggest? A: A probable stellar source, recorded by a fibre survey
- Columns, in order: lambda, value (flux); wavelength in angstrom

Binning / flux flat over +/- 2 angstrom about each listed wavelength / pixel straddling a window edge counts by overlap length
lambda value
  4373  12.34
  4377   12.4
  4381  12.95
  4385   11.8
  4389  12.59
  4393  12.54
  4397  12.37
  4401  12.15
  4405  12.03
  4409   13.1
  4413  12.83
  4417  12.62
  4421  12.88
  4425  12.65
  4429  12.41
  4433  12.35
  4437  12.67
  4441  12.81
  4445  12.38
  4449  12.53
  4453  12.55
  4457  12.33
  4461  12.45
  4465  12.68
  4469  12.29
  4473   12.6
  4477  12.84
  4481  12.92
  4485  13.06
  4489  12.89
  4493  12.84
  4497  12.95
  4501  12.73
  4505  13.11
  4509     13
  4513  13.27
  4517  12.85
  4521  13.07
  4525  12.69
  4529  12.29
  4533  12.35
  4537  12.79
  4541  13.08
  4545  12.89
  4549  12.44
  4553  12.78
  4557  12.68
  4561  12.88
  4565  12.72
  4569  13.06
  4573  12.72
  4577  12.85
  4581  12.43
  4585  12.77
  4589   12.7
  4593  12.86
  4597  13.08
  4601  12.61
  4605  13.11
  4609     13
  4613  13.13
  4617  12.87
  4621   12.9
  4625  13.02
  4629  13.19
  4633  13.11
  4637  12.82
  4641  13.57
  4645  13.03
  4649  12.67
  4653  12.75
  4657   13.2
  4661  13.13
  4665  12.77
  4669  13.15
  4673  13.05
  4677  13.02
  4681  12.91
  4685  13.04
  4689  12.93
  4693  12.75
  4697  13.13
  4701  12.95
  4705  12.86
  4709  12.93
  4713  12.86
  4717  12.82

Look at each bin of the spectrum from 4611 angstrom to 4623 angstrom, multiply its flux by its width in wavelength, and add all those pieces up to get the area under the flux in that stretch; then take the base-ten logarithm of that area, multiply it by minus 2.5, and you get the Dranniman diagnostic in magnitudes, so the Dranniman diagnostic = -5.48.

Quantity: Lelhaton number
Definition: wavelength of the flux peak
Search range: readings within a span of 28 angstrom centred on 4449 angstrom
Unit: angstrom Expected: 4441 angstrom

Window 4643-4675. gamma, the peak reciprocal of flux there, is 0.0789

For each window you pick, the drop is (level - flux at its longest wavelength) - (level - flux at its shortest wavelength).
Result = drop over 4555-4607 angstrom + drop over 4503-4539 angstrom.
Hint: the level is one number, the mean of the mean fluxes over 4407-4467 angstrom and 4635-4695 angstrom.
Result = -0.11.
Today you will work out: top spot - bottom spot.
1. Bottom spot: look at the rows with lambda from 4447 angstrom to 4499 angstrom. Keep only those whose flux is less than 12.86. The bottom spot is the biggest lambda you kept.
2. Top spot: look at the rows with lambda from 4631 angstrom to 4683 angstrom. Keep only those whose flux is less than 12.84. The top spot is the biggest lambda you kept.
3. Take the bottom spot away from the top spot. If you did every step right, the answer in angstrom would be 172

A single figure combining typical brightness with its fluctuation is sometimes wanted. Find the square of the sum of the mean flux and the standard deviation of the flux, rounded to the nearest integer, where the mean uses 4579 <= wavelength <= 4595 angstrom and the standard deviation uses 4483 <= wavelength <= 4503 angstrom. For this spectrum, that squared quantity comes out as 164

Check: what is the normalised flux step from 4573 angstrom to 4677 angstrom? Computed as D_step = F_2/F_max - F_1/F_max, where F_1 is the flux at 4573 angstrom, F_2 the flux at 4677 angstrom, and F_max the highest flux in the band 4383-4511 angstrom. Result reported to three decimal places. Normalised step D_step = 0.023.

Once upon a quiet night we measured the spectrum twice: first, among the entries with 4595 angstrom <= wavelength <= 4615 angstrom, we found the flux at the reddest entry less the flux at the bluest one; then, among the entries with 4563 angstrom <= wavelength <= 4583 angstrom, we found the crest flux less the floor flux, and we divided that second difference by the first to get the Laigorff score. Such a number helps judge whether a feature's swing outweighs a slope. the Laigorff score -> 13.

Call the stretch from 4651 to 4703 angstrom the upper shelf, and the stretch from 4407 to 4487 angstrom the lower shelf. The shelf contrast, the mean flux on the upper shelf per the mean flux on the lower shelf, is 1.03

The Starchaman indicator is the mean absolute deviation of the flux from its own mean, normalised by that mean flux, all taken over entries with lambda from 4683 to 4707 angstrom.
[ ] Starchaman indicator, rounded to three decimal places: 0.007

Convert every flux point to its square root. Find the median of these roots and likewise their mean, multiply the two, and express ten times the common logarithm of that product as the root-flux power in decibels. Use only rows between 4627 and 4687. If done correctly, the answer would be 11.2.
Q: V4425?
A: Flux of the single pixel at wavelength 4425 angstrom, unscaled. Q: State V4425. 12.65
